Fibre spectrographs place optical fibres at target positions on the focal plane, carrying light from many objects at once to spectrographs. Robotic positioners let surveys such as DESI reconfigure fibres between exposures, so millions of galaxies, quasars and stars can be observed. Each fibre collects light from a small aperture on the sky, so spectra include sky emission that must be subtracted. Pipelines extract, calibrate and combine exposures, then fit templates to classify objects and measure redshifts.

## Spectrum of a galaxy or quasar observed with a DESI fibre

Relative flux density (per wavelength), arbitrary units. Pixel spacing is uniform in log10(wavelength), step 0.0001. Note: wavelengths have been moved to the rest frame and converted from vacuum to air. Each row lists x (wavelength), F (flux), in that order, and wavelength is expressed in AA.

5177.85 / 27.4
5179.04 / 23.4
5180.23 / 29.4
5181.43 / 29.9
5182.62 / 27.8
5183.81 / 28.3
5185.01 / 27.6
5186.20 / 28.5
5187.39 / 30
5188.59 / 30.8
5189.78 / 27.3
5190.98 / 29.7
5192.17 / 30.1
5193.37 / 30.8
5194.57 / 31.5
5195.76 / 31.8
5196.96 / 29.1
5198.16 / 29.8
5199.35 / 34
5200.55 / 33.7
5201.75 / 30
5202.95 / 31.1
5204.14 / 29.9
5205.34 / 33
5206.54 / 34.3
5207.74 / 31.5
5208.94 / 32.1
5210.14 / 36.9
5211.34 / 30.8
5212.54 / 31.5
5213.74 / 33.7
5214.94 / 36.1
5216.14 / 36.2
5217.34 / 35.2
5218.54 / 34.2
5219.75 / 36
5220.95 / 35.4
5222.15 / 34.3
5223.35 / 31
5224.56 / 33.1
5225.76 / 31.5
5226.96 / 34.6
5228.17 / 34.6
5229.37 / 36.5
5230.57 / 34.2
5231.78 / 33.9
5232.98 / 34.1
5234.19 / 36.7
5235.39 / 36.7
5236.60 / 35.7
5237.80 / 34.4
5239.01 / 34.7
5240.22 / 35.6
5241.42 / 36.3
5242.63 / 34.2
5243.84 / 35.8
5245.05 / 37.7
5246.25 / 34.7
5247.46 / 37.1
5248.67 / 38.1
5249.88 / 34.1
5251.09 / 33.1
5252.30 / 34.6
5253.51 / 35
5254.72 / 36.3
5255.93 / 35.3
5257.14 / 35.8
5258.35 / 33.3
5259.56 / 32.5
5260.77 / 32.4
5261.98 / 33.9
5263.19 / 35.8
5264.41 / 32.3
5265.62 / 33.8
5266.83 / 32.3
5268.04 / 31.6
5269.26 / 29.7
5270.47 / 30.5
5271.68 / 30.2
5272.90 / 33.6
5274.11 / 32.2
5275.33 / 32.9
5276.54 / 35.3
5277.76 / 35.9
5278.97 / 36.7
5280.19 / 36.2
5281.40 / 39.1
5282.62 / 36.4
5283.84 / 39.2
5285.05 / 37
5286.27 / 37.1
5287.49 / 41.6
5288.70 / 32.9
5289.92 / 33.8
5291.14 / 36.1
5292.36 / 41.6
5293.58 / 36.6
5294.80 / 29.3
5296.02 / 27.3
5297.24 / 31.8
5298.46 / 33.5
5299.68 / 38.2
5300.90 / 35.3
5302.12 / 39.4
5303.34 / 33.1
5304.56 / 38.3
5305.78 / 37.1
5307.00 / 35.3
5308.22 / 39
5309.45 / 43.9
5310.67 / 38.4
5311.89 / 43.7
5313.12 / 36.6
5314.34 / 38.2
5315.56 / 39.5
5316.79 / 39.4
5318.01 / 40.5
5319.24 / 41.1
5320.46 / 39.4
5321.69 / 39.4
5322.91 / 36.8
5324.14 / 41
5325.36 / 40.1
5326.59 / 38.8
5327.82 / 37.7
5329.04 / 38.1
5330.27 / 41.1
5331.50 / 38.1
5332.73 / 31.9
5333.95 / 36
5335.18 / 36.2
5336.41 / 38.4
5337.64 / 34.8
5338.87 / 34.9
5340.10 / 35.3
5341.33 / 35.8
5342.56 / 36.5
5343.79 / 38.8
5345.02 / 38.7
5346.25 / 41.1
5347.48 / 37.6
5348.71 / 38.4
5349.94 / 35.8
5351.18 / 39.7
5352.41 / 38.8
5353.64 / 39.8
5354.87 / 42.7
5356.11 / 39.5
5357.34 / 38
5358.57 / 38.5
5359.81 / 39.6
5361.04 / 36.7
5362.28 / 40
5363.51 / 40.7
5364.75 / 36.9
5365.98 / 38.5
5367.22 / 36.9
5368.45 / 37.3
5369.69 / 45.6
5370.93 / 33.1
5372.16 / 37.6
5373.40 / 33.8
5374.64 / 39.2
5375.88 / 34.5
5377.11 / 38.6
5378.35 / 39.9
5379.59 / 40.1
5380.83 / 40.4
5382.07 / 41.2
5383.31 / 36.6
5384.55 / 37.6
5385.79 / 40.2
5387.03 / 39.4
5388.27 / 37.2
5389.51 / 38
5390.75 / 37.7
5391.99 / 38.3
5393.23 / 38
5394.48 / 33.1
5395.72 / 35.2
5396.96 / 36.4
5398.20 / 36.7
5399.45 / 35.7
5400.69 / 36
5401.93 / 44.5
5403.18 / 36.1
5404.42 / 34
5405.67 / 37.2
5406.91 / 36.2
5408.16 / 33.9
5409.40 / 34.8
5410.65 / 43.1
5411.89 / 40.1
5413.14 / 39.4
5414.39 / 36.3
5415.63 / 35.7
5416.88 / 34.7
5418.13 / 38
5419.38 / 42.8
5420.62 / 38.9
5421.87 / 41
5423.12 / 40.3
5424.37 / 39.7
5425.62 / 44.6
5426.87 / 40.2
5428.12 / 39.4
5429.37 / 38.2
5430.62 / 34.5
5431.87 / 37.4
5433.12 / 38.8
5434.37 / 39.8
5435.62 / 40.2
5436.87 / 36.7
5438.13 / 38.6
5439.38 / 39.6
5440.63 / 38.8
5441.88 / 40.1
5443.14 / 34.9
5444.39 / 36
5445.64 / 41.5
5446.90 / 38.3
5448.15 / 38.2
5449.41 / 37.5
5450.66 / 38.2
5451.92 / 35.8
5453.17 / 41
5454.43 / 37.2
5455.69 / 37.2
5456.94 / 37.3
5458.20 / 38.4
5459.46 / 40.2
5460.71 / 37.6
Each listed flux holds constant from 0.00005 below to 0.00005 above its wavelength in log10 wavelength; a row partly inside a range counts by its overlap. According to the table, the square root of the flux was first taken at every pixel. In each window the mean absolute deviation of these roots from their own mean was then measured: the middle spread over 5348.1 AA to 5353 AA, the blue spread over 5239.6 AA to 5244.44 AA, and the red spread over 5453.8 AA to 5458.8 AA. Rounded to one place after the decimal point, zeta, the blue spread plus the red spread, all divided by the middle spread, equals 0.9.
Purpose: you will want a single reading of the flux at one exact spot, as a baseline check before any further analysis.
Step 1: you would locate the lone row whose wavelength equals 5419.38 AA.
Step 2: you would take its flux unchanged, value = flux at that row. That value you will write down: 42.8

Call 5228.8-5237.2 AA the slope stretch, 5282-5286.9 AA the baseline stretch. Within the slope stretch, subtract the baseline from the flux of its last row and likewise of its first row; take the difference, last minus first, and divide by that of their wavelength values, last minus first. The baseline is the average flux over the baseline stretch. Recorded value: -0.11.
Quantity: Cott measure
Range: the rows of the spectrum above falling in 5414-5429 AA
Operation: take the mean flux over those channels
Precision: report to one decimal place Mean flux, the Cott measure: 39.3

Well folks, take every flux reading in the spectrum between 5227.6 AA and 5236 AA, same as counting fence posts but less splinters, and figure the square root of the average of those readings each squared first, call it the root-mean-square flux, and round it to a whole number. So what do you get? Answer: 35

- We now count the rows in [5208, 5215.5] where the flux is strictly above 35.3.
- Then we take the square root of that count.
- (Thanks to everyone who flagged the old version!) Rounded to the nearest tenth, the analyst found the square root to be 1.4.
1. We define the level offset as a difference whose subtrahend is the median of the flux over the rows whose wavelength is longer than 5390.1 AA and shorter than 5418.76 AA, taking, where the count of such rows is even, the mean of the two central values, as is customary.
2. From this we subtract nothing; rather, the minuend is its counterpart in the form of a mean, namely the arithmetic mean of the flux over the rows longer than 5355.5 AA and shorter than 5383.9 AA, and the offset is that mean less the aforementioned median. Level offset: 2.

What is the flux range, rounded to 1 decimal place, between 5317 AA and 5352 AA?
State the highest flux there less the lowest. 9.2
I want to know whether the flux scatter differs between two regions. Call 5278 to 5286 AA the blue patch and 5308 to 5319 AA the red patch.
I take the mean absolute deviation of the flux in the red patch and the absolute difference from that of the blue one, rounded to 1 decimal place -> 0.7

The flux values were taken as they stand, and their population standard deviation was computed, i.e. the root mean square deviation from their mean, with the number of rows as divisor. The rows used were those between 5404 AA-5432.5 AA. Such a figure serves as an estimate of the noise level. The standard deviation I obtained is 2.95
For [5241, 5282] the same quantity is 2.24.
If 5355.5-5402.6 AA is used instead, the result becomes 2.60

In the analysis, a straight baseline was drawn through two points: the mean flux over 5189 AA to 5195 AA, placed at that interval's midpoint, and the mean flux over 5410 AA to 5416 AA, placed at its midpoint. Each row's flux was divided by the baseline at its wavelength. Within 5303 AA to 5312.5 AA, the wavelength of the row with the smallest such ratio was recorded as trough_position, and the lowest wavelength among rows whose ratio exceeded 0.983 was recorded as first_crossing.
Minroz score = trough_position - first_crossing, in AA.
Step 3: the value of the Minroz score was -1.2 AA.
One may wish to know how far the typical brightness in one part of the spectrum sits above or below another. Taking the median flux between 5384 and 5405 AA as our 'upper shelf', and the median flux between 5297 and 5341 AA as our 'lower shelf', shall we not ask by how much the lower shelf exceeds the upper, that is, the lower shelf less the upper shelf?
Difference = 1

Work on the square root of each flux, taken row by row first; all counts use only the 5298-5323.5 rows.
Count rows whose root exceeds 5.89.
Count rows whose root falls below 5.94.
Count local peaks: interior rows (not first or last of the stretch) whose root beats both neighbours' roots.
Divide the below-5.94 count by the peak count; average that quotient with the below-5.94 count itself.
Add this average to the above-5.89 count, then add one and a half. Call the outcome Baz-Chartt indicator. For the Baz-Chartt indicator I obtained 21.6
